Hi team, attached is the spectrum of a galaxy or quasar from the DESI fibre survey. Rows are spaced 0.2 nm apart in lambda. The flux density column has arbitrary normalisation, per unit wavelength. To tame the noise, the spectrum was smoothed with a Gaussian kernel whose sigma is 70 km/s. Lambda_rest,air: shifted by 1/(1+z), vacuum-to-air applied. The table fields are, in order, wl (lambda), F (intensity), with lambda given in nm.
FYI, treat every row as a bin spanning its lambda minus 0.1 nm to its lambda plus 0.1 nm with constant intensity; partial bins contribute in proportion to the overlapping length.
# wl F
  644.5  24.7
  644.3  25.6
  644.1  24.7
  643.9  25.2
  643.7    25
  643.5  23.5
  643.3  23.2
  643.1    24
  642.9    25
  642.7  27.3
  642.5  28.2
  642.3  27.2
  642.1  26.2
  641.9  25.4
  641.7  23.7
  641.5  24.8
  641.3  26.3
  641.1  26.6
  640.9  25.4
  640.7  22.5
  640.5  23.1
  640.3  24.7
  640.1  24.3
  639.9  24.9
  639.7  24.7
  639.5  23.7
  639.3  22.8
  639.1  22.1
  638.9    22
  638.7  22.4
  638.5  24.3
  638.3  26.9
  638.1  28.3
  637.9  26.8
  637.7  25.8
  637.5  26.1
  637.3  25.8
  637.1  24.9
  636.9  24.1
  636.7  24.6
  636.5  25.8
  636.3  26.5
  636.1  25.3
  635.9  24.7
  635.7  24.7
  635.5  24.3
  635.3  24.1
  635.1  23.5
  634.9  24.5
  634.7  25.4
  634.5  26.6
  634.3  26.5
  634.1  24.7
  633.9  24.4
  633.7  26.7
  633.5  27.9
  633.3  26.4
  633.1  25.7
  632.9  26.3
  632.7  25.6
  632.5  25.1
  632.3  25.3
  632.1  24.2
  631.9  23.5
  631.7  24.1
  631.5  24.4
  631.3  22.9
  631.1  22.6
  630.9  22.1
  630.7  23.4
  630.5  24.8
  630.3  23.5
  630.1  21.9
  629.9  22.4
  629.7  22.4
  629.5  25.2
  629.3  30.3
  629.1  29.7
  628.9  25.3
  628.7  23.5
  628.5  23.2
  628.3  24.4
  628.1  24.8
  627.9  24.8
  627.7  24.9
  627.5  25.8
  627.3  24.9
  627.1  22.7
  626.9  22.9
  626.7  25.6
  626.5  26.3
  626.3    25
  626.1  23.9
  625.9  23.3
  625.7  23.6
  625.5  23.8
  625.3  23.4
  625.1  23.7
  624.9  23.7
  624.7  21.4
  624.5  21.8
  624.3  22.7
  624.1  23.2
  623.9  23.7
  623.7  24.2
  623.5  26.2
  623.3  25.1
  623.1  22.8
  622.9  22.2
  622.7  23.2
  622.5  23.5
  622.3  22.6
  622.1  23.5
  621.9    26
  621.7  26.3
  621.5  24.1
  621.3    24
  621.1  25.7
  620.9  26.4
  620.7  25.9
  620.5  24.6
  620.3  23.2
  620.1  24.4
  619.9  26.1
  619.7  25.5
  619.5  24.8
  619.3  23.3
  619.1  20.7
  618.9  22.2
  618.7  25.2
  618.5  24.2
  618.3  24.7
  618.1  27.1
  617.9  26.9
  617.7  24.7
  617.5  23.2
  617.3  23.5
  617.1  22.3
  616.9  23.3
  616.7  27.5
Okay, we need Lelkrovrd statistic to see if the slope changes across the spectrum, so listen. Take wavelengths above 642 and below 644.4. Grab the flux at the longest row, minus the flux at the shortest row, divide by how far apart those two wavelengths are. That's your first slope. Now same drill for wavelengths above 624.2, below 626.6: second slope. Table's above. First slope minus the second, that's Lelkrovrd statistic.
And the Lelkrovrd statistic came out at -1.9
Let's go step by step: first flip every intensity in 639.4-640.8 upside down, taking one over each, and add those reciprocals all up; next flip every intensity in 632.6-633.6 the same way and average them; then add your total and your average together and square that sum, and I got 0.11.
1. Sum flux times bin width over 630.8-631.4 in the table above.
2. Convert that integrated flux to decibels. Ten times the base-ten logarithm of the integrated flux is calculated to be 11.3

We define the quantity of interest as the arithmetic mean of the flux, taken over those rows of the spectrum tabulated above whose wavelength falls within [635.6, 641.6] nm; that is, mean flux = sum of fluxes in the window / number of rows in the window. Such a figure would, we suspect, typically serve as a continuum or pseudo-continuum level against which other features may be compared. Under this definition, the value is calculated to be 24.8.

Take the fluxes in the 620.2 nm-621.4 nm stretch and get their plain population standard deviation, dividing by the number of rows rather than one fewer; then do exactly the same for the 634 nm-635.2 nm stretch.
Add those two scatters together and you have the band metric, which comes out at 2.2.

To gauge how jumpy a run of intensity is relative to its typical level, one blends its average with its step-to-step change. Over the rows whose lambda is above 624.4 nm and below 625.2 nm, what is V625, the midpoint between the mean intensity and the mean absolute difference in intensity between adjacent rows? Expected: 11.8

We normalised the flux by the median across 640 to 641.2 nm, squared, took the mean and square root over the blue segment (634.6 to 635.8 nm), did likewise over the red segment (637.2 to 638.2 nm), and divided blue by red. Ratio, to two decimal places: 0.92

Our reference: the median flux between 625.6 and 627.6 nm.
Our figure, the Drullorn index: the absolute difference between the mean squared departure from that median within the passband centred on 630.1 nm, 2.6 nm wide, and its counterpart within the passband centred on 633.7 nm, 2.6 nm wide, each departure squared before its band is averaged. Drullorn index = 4.0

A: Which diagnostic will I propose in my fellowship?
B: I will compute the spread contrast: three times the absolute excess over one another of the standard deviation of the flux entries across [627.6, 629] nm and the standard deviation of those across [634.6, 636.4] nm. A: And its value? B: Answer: 0.3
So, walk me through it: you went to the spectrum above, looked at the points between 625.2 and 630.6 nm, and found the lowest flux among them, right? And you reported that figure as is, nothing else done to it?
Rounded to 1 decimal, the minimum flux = 21.9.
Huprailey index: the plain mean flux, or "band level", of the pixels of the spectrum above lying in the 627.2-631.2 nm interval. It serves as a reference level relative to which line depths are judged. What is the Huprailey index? 24.5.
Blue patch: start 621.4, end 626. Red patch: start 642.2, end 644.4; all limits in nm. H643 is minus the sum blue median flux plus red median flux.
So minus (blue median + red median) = -48.5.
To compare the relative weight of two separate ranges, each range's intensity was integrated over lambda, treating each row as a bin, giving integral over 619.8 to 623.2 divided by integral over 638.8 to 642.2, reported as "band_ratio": 1.00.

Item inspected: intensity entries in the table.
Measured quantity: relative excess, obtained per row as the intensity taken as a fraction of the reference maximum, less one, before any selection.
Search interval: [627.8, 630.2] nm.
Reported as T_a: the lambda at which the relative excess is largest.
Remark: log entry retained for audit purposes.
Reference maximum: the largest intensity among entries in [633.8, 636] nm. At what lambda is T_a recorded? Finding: 629.3 nm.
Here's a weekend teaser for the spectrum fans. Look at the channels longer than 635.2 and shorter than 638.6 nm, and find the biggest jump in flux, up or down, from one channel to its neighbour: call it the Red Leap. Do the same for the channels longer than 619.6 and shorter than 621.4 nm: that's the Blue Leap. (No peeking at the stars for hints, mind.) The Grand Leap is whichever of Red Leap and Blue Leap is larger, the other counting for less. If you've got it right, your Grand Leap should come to 2.6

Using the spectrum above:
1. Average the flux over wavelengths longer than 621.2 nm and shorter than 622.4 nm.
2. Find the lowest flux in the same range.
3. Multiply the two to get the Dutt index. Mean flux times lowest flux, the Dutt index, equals 552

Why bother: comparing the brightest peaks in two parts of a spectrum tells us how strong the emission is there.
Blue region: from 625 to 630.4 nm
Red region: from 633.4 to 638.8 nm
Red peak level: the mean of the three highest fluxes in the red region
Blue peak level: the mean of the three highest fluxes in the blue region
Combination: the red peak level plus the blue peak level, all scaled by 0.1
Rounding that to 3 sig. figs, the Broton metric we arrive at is 5.65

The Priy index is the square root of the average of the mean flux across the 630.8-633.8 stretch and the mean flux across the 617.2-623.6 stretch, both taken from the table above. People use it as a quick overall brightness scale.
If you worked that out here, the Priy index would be 4.96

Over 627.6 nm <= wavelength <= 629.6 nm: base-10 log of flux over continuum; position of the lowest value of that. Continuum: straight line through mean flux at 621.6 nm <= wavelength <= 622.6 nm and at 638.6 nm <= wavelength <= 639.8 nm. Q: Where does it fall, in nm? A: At 628.5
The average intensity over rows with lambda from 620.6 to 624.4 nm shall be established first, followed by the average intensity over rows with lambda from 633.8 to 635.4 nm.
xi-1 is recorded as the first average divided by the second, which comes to 0.973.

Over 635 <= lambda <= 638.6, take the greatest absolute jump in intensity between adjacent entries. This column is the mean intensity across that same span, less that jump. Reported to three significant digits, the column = 22.8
